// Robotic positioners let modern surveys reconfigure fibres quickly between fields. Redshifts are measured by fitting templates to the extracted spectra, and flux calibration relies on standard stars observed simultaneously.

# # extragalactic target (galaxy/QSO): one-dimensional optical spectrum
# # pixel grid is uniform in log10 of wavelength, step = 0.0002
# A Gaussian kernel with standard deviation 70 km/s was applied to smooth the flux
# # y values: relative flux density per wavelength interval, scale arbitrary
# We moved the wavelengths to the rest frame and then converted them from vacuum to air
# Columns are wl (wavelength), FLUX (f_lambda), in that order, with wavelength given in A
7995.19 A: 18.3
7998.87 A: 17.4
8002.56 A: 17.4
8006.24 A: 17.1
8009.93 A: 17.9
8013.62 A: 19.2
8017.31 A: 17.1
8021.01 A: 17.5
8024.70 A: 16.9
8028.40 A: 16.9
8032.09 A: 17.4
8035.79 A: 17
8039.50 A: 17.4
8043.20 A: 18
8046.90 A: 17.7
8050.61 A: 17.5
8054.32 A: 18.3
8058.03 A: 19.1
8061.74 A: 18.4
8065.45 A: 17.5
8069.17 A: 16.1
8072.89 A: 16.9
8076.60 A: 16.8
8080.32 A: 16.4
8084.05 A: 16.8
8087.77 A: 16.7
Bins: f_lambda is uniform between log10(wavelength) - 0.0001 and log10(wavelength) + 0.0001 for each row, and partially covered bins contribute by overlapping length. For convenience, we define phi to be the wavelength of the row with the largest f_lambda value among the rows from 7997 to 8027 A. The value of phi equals 8013.62 A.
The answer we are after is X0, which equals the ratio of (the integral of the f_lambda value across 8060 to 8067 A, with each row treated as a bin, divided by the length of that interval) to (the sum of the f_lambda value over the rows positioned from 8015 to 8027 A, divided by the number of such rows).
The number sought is 1.05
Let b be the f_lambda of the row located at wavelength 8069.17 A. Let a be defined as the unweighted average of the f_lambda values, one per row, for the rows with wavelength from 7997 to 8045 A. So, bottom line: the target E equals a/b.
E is 1.09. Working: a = 17.5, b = 16.1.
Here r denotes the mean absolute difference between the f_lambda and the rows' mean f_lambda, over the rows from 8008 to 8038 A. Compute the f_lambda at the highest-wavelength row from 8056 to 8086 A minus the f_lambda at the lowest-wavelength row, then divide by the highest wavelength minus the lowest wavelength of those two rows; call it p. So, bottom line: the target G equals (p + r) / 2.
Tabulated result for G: 0.22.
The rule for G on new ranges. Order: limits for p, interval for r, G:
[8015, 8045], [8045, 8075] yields 0.36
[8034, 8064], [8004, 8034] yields 0.29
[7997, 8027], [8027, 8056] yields 0.17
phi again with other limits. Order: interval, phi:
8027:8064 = 8058.03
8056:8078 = 8058.03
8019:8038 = 8021.01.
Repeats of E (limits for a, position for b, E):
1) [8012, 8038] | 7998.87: 1.00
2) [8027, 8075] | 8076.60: 1.04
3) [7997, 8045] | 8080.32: 1.07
